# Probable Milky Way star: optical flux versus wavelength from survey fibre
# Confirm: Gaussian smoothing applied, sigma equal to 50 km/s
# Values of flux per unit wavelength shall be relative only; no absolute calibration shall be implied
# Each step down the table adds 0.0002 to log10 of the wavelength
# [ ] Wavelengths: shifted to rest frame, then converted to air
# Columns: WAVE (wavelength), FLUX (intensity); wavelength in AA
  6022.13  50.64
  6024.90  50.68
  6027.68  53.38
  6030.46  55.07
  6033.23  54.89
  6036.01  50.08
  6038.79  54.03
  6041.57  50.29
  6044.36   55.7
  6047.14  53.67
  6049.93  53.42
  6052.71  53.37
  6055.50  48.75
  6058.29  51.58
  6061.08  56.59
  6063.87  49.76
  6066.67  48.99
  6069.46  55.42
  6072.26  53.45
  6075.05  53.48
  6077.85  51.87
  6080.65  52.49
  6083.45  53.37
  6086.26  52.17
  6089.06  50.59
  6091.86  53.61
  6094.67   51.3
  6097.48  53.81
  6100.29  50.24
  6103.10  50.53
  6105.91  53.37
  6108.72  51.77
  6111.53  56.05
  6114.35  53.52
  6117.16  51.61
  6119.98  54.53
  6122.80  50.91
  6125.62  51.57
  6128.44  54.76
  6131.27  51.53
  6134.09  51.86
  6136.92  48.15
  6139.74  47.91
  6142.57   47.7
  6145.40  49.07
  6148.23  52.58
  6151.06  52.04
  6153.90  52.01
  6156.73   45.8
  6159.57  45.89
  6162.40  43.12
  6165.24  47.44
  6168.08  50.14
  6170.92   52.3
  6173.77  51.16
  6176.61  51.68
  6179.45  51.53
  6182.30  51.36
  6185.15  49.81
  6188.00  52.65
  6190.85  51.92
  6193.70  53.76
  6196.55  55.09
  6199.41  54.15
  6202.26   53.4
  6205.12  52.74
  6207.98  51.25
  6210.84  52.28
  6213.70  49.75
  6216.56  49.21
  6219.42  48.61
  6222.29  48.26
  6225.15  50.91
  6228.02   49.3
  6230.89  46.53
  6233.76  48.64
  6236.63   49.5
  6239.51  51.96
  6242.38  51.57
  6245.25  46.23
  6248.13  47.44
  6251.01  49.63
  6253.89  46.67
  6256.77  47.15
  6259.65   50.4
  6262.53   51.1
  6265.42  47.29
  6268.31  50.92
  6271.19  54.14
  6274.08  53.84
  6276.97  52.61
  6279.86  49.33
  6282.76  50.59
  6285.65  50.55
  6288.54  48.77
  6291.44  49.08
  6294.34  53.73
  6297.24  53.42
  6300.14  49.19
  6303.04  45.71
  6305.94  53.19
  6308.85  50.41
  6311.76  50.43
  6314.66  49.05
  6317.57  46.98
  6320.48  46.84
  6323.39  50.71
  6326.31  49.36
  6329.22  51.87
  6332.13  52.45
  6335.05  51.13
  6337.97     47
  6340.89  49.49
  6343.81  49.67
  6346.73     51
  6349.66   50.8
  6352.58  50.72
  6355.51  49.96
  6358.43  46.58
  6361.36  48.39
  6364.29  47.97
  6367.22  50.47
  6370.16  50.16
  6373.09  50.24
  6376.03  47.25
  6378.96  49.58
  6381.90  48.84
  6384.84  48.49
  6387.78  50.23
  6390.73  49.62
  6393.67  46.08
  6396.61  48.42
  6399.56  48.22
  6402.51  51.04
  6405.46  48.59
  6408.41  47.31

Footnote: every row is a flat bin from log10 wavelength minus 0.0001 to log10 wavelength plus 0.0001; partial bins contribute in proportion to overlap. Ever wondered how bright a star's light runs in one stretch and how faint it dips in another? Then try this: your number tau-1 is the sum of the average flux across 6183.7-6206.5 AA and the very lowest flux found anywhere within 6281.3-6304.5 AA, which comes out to 99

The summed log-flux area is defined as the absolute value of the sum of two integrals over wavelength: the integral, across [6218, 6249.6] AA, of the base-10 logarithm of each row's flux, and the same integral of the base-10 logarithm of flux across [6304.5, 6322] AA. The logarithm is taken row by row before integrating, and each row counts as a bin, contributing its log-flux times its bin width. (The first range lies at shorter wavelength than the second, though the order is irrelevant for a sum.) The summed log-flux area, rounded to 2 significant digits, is 83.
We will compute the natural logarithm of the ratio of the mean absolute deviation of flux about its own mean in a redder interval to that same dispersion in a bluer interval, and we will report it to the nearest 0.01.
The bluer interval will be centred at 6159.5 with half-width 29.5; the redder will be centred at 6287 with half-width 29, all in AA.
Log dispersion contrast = -0.24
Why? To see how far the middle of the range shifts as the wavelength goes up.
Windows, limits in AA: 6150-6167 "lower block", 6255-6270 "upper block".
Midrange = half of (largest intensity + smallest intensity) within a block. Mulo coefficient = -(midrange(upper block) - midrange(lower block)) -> -1.5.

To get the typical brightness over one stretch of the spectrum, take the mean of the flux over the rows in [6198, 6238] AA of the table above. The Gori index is 50.3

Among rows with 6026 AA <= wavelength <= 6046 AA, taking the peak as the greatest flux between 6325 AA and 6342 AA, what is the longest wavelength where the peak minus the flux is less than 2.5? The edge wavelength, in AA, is 6044.36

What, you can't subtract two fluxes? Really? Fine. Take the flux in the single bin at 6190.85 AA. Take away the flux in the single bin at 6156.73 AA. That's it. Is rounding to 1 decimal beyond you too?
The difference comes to 6.1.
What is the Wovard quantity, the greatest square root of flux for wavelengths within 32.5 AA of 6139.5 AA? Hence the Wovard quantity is 7.49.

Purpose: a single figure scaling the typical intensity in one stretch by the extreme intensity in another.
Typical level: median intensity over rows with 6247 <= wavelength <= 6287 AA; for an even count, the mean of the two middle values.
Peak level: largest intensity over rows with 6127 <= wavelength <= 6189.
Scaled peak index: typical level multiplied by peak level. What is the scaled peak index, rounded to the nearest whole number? 2764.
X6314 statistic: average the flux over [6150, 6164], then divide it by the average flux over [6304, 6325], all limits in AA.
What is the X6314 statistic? 0.96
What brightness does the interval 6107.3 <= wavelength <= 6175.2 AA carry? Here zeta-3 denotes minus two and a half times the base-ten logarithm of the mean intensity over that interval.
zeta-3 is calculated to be -4.26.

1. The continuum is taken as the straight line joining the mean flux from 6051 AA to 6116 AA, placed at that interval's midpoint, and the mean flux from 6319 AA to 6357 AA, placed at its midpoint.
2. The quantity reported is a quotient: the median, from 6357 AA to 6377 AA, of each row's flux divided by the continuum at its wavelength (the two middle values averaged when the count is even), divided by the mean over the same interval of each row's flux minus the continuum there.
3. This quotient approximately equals -0.9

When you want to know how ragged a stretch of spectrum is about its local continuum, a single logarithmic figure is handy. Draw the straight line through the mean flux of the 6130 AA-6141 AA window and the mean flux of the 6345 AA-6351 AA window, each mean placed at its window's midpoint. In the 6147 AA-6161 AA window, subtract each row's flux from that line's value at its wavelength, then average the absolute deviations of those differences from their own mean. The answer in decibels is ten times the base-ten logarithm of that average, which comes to 5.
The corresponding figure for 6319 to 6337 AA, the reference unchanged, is 2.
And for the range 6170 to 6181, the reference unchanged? -5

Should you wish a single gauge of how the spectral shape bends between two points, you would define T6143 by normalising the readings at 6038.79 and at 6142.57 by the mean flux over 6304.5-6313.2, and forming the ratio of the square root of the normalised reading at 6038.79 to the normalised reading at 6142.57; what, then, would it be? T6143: 1.10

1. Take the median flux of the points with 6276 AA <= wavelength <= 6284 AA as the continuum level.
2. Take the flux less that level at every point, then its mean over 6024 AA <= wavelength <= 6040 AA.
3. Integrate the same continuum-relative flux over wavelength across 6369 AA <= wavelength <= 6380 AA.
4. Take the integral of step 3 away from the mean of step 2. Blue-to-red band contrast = 17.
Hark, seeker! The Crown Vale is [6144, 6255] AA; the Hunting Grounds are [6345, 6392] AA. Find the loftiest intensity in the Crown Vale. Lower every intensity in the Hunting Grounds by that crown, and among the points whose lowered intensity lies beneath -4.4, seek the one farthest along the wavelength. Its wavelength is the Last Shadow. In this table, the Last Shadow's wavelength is 6390.73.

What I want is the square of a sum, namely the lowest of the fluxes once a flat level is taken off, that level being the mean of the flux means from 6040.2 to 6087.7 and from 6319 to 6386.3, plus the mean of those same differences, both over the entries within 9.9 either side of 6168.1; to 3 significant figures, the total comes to 104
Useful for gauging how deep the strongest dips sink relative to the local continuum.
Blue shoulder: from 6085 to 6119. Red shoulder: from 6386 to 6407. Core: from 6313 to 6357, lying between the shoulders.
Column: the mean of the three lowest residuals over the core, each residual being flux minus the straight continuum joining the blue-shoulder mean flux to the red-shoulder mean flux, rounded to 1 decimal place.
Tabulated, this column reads -2.8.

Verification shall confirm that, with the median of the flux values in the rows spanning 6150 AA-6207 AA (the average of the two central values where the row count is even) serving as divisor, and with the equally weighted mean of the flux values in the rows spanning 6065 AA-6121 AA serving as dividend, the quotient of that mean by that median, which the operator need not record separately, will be 1.02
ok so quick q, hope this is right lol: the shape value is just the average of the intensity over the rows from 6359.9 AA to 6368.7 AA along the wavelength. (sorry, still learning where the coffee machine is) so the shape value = 48.9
